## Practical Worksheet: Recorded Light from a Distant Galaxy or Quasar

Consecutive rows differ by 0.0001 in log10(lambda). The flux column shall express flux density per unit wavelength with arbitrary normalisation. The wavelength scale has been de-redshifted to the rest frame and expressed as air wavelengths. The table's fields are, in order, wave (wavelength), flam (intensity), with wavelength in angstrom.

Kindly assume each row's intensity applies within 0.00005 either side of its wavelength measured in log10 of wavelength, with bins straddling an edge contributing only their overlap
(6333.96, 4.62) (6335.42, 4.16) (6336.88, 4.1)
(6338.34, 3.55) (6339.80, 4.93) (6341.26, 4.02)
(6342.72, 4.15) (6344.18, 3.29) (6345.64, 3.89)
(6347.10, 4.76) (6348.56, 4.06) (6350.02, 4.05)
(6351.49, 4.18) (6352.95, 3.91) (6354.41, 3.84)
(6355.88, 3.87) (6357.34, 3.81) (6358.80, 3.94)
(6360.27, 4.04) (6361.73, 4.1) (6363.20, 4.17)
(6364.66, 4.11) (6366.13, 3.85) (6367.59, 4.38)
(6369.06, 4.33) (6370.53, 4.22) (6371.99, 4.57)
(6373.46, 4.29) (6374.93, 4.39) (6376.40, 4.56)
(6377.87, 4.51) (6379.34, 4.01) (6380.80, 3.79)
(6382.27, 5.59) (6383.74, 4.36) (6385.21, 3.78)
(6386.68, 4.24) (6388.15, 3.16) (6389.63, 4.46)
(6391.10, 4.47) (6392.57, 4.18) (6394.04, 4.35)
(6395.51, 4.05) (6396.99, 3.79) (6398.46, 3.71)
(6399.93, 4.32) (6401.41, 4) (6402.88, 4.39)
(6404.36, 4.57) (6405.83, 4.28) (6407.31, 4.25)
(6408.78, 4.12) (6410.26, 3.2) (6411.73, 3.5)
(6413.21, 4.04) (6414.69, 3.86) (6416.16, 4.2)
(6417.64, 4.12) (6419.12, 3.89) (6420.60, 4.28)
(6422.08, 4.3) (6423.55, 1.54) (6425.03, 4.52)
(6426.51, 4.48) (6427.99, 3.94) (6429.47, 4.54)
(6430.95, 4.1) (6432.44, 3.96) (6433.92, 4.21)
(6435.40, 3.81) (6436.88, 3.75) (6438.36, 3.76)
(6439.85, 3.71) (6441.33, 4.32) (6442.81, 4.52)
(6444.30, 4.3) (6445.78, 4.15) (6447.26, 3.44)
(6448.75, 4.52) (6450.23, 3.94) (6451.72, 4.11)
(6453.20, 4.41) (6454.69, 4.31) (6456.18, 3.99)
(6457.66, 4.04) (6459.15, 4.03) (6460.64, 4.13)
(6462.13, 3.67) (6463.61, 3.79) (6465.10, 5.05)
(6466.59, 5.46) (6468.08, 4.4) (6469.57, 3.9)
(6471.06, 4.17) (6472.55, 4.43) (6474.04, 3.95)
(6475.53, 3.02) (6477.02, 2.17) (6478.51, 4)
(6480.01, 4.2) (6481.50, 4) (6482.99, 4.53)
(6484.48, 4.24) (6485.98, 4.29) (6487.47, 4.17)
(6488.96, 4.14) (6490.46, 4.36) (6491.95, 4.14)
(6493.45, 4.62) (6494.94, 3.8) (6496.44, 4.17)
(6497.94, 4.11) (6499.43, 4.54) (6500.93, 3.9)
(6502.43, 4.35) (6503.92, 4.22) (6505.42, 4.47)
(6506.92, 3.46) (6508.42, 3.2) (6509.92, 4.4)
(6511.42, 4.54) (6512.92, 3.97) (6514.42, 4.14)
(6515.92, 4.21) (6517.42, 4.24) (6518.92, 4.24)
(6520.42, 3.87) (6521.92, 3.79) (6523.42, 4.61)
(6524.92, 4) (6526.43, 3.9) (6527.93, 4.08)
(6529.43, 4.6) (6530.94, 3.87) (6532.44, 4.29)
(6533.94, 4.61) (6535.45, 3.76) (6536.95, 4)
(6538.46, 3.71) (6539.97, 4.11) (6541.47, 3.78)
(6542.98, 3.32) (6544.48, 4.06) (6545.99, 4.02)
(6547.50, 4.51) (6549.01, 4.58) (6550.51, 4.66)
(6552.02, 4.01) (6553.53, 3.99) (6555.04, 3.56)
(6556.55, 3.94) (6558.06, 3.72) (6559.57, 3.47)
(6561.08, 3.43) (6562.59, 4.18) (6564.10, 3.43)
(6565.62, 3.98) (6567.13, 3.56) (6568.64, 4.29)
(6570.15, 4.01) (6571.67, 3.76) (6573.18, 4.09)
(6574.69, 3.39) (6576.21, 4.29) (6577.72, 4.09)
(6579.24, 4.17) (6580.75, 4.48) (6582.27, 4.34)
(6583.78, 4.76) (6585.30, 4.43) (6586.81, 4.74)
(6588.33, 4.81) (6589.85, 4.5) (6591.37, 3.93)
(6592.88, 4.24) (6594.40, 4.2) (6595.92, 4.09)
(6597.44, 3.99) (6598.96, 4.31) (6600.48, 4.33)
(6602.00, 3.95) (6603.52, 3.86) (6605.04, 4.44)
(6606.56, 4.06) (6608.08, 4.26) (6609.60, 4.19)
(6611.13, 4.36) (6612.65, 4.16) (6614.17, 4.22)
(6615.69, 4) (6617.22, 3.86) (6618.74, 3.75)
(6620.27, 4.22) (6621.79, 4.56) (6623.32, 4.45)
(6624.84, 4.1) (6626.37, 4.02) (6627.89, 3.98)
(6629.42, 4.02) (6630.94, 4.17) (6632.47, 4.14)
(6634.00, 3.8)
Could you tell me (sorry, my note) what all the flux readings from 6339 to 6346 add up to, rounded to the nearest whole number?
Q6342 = 20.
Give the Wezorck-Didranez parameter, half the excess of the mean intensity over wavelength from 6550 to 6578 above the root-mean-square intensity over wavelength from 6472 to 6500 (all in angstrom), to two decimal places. -0.10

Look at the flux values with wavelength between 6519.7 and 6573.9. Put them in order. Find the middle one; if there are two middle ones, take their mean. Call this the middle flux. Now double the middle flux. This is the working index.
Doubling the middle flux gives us 7.99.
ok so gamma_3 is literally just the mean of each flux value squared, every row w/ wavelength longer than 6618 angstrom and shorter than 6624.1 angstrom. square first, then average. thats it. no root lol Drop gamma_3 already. 18.1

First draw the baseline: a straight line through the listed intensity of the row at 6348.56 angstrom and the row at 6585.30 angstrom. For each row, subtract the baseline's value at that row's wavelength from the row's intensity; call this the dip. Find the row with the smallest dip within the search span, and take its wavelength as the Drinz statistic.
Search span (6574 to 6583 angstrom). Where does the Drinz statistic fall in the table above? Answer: 6574.69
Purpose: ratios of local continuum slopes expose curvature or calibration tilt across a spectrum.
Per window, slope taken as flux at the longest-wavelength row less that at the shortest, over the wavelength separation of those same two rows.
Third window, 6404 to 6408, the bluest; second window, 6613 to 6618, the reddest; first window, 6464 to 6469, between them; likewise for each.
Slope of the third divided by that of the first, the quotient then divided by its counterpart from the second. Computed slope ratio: -4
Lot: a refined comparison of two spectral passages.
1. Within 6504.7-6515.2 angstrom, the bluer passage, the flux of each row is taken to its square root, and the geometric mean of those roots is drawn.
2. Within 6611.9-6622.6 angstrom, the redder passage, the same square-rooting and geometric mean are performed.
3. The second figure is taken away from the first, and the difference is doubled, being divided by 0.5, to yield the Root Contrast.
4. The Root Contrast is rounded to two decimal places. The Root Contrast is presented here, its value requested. -0.05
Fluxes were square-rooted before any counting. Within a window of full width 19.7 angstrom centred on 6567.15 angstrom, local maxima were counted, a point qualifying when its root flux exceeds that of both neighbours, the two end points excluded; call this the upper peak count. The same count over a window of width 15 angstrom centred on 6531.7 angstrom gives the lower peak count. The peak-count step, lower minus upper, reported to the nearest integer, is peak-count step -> -1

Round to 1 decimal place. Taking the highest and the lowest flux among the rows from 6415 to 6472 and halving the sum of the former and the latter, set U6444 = 3.5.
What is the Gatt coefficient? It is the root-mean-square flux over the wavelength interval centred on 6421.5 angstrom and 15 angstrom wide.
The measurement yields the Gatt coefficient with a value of 4.0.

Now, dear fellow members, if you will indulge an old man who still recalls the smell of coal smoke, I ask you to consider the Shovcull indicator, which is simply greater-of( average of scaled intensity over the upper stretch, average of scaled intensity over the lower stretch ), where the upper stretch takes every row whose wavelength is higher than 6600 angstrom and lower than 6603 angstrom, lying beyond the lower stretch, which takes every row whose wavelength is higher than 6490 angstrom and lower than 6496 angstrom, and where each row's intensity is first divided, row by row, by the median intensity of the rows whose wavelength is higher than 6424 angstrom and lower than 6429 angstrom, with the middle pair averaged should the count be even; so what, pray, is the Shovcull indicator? 0.94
